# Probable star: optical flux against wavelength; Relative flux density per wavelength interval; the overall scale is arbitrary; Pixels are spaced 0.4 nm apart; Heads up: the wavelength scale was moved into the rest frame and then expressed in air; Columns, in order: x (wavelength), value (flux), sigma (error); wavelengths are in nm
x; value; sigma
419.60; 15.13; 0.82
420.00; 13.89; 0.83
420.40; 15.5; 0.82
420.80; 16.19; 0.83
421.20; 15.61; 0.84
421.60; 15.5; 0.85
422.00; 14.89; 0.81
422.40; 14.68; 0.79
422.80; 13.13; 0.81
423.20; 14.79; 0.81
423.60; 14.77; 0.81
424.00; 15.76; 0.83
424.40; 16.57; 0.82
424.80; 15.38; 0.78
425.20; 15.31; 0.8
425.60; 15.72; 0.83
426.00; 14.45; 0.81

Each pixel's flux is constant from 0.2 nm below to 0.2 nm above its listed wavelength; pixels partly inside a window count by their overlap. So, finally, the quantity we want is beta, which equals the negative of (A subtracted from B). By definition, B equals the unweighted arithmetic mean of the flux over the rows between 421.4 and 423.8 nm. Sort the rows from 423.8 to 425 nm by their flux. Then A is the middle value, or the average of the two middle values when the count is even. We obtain 1.13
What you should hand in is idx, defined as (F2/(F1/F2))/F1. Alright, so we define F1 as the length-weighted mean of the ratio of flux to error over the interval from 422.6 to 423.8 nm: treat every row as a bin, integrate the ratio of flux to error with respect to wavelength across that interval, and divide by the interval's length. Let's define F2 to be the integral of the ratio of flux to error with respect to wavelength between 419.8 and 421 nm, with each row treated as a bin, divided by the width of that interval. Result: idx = 1.09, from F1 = 17.6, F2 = 18.4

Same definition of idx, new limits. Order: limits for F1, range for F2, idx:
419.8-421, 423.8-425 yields 1.14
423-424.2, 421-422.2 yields 0.99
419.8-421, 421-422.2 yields 1.00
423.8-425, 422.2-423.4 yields 0.81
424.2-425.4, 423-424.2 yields 0.88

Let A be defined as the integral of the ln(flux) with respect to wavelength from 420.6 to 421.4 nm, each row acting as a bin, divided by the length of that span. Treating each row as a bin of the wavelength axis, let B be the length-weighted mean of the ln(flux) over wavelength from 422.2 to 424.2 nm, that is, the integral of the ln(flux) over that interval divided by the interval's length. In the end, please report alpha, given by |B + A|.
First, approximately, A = 2.77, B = 2.68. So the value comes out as 5.45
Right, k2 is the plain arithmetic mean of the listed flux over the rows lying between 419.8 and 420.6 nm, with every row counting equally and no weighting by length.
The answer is 14.7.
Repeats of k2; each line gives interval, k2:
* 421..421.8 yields 15.6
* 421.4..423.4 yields 14.6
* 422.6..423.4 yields 14.0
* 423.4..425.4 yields 15.6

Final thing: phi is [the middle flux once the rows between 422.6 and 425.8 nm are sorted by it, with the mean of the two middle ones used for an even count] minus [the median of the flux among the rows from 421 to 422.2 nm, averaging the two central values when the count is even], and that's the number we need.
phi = -0.2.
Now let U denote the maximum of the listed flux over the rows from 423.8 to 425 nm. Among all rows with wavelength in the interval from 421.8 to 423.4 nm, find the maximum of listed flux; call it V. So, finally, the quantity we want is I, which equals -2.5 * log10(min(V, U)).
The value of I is -2.932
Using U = 16.57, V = 14.89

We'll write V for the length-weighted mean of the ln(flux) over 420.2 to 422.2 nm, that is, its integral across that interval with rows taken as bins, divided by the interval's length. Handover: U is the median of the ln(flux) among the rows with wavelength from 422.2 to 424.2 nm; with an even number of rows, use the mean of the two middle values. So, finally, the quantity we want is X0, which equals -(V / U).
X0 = -1.02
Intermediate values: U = 2.69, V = 2.743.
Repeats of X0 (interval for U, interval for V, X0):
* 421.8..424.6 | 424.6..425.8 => -1.02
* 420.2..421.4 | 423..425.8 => -1.00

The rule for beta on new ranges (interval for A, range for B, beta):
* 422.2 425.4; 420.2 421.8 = -0.65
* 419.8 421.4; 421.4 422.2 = 0.36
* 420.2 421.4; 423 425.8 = 0.14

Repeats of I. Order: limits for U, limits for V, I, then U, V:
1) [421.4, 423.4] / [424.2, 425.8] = -2.976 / 15.5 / 16.57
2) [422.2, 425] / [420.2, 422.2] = -3.023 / 16.57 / 16.19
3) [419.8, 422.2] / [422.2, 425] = -3.023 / 16.19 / 16.57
